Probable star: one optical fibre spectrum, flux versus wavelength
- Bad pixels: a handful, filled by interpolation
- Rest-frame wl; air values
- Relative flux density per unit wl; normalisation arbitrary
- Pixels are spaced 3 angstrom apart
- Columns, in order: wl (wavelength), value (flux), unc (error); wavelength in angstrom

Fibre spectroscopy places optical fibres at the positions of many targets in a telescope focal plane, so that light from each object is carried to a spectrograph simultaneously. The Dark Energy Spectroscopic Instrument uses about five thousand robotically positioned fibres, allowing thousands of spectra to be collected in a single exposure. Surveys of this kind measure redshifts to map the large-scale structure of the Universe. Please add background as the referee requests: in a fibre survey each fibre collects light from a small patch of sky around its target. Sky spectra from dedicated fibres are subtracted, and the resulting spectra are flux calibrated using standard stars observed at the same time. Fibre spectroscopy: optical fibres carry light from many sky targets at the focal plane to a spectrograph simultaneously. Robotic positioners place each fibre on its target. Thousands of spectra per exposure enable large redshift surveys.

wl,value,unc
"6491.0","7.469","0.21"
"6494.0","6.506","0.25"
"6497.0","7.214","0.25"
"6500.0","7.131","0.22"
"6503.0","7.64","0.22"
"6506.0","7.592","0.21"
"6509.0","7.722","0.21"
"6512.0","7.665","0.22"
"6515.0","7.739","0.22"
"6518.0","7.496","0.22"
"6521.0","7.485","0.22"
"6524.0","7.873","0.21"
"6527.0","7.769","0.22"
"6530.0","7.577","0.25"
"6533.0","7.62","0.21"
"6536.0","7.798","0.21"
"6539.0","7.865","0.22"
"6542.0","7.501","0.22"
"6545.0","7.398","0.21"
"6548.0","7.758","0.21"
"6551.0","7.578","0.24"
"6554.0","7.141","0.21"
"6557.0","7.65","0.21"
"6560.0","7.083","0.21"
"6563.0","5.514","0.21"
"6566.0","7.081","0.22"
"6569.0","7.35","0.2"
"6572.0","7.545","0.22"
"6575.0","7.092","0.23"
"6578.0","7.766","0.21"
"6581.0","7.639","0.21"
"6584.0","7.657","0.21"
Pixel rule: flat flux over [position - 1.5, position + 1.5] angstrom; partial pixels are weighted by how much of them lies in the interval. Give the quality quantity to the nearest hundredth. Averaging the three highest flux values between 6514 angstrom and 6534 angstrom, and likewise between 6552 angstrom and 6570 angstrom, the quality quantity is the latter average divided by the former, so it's 0.95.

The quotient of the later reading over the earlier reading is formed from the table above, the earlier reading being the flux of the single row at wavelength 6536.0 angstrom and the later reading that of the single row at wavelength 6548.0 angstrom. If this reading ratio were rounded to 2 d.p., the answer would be 0.99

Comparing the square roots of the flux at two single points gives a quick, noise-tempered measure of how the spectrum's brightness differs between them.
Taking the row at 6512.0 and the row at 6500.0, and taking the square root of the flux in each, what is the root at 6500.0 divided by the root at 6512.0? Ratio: 0.96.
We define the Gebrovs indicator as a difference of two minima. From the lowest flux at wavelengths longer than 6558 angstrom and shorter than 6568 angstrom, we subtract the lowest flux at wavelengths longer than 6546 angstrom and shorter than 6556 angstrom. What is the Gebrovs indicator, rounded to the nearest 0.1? -1.6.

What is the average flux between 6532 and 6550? 7.66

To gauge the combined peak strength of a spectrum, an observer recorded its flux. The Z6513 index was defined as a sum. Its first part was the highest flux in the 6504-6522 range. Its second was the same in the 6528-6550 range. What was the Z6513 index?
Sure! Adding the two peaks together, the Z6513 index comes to 15.60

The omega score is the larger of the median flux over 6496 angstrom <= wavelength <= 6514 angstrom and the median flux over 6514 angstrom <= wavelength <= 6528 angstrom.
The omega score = 7.74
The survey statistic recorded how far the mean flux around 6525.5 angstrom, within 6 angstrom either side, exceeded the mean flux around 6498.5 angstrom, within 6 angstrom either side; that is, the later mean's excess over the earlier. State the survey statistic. 0.6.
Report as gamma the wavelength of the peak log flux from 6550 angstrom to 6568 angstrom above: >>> 6557.0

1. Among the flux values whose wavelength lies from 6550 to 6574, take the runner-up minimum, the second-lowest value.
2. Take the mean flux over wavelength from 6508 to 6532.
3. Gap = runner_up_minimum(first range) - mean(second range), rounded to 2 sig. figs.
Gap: -0.58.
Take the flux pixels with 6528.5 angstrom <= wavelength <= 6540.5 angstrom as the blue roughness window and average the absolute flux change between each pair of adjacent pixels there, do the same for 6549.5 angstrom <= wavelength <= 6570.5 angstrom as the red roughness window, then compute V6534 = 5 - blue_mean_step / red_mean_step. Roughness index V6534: 4.88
